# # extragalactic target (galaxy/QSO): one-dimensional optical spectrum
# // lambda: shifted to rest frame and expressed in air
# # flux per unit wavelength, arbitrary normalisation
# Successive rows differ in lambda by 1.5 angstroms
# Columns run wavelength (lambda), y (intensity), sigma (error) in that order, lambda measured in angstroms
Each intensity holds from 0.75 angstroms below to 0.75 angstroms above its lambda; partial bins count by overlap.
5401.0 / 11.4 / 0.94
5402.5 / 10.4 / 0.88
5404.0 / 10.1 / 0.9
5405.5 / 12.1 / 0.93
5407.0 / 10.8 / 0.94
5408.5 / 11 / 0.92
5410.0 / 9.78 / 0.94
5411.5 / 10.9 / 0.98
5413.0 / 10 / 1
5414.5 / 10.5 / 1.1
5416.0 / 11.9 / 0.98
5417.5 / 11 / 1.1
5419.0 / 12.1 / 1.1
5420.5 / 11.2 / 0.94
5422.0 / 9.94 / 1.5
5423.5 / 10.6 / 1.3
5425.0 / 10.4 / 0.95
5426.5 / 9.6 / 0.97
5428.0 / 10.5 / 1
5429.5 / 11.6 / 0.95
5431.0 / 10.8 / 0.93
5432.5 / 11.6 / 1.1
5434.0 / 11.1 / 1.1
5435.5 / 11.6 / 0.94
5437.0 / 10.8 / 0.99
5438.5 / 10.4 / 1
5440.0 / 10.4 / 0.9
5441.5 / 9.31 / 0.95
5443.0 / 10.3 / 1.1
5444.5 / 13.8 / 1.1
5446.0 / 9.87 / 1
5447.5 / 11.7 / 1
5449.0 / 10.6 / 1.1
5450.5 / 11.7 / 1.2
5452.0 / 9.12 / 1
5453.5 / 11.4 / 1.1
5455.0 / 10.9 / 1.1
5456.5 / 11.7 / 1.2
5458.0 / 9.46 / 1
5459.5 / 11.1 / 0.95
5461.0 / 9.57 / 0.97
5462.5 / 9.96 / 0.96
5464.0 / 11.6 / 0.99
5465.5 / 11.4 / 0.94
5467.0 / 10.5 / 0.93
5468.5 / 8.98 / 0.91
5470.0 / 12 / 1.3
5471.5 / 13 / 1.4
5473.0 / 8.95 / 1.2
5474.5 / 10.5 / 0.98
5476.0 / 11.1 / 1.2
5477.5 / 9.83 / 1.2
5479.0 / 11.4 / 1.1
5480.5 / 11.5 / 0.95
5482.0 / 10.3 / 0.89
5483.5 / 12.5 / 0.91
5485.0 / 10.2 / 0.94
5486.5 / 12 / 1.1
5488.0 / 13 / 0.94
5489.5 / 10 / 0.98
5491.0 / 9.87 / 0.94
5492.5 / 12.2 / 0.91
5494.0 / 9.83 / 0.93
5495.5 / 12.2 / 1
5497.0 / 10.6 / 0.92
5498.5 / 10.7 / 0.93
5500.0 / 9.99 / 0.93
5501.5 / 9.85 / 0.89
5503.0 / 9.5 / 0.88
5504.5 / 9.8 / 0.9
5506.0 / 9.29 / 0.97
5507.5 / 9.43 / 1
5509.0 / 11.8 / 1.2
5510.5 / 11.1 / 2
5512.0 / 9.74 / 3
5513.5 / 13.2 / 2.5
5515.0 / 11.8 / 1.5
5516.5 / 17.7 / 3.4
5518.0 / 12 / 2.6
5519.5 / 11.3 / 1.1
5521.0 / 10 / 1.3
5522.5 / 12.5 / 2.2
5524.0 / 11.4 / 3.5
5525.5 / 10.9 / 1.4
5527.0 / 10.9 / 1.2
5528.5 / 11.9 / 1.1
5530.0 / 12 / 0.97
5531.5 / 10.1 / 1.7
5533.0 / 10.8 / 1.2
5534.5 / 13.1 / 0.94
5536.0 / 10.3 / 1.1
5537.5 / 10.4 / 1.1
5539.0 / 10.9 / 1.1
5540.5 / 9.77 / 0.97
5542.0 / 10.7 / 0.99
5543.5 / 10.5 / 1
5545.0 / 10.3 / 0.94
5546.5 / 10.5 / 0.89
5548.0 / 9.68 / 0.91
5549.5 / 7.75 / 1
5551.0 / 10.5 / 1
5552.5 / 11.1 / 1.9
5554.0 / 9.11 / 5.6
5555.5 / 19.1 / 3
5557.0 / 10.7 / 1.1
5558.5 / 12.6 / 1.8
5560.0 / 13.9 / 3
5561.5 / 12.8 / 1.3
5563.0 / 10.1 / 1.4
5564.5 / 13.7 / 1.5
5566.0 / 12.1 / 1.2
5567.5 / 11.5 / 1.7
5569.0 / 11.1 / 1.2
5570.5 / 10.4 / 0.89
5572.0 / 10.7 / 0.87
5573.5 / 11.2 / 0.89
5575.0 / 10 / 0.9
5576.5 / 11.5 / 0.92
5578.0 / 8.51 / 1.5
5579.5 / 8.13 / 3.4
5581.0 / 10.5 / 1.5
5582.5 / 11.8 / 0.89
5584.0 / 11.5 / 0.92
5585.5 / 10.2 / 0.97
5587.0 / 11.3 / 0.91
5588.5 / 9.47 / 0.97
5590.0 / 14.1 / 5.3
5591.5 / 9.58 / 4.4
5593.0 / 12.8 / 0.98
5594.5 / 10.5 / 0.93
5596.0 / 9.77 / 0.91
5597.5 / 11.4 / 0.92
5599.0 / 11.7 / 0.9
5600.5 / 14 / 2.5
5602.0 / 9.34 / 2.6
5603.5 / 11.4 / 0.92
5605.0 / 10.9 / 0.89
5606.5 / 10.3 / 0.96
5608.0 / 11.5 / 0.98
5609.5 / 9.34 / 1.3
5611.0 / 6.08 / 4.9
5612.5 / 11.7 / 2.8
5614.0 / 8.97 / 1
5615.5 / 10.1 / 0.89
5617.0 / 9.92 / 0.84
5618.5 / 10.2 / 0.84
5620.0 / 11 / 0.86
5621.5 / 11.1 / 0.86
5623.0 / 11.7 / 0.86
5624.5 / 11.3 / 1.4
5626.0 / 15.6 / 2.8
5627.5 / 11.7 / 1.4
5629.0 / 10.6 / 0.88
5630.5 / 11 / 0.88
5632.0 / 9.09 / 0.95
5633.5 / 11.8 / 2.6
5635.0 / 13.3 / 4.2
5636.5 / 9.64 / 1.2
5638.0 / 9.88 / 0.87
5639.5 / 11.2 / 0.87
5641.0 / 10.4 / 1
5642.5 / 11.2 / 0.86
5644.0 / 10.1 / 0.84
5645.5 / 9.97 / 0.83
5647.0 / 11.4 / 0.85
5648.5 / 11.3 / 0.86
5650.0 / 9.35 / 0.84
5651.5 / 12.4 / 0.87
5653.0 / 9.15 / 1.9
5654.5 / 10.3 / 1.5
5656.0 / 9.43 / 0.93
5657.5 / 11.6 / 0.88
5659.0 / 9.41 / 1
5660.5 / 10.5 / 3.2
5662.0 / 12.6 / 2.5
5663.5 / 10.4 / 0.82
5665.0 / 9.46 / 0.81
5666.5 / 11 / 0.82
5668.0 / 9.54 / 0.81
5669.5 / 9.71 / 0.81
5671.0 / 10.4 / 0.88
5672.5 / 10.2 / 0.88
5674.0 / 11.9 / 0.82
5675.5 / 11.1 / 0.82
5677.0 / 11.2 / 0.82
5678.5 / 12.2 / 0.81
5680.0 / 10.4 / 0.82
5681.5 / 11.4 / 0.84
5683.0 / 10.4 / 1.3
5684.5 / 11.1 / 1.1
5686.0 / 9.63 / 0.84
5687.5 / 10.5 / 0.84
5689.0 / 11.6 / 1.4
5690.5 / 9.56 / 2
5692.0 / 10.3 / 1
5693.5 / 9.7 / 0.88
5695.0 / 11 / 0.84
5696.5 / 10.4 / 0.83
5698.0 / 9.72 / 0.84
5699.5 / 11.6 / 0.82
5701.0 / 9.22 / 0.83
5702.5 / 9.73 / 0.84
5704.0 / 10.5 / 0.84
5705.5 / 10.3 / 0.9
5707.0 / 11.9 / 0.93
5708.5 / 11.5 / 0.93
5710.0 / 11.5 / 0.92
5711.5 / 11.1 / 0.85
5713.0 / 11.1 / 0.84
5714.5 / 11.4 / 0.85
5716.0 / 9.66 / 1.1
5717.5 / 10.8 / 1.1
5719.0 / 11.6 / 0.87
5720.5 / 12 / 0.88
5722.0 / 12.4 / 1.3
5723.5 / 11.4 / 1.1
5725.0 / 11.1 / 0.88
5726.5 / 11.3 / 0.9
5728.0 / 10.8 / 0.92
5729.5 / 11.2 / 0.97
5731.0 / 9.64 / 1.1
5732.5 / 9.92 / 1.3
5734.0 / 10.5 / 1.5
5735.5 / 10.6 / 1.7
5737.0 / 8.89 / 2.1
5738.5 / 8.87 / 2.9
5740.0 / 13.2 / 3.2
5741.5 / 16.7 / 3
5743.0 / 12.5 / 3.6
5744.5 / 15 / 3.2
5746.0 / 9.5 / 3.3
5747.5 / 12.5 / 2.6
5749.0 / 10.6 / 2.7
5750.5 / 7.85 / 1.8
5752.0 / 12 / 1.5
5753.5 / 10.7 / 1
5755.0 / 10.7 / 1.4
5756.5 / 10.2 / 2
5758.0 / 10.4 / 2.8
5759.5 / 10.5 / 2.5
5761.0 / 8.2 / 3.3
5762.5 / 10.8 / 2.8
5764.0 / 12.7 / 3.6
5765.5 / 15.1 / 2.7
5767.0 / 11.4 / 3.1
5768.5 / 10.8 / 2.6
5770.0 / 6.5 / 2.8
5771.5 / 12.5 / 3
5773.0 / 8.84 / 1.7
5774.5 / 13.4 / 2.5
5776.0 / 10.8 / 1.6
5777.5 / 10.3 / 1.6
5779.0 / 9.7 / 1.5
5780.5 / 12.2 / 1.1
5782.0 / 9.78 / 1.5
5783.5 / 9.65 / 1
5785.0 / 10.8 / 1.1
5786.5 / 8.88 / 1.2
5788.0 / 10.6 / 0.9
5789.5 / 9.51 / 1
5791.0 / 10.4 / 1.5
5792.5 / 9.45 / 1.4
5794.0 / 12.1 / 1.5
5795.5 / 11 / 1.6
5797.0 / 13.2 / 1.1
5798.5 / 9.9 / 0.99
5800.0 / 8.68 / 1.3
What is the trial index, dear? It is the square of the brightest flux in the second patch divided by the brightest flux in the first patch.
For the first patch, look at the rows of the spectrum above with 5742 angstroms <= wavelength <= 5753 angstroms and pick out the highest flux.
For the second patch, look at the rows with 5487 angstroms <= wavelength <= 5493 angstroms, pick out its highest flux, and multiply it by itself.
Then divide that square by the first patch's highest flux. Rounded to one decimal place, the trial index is 11.3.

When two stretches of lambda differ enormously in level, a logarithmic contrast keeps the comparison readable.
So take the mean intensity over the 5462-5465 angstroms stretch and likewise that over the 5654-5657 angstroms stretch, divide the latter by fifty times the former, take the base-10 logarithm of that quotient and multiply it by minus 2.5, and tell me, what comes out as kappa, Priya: 4.34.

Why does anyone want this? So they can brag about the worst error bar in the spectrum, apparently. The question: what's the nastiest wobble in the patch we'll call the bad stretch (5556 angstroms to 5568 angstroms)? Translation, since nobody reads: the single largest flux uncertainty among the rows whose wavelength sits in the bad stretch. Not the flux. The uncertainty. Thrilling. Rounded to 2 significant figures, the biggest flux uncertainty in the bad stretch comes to 3.0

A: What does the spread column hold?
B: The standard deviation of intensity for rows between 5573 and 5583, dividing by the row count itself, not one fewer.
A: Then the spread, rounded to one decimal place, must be 1.3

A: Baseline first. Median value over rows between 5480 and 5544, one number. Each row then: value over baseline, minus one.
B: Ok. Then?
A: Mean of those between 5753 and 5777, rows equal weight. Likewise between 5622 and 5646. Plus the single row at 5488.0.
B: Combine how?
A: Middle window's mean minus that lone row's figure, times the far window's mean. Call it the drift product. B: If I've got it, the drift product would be -0.0007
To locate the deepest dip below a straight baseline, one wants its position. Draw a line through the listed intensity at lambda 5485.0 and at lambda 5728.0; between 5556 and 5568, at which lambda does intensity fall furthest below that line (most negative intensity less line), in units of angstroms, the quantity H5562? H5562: 5563.0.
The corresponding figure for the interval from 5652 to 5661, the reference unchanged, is 5653.0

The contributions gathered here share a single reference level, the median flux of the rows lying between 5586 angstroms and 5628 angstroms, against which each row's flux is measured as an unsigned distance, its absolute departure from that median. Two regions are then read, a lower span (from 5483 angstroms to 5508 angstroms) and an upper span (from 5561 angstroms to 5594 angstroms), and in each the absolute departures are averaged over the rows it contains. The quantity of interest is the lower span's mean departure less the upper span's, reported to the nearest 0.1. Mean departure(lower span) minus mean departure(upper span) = 0.0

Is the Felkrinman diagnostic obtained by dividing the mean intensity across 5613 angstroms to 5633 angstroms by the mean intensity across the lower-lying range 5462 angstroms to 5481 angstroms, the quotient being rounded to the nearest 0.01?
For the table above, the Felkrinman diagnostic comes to 1.01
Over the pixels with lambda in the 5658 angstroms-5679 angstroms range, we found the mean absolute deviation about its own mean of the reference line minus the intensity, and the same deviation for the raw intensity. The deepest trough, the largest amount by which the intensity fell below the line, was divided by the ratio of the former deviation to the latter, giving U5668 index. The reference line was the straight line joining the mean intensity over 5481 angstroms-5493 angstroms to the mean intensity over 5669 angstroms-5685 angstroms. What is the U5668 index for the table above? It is 1.5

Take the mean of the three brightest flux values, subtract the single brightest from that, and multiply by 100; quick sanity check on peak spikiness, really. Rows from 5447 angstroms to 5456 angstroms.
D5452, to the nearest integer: -10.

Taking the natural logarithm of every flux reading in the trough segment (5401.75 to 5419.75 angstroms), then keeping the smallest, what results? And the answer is 2.28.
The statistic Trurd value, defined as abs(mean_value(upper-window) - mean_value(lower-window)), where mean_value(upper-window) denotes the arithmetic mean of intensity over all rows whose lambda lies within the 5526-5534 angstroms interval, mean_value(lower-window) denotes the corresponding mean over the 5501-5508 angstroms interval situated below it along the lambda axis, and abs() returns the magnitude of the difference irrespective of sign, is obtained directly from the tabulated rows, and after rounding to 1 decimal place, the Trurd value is 1.6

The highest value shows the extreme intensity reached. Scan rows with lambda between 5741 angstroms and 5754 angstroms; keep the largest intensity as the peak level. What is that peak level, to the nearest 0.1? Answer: 16.7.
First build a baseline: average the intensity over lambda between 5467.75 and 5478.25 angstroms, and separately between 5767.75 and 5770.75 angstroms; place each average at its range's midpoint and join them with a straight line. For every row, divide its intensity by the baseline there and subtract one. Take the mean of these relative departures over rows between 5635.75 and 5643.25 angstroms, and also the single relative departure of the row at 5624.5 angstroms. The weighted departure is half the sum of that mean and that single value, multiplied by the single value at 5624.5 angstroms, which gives 0.024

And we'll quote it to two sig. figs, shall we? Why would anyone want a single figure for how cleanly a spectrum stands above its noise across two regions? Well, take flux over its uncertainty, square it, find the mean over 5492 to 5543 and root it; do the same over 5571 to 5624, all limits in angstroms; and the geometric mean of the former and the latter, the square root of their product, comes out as 9.9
